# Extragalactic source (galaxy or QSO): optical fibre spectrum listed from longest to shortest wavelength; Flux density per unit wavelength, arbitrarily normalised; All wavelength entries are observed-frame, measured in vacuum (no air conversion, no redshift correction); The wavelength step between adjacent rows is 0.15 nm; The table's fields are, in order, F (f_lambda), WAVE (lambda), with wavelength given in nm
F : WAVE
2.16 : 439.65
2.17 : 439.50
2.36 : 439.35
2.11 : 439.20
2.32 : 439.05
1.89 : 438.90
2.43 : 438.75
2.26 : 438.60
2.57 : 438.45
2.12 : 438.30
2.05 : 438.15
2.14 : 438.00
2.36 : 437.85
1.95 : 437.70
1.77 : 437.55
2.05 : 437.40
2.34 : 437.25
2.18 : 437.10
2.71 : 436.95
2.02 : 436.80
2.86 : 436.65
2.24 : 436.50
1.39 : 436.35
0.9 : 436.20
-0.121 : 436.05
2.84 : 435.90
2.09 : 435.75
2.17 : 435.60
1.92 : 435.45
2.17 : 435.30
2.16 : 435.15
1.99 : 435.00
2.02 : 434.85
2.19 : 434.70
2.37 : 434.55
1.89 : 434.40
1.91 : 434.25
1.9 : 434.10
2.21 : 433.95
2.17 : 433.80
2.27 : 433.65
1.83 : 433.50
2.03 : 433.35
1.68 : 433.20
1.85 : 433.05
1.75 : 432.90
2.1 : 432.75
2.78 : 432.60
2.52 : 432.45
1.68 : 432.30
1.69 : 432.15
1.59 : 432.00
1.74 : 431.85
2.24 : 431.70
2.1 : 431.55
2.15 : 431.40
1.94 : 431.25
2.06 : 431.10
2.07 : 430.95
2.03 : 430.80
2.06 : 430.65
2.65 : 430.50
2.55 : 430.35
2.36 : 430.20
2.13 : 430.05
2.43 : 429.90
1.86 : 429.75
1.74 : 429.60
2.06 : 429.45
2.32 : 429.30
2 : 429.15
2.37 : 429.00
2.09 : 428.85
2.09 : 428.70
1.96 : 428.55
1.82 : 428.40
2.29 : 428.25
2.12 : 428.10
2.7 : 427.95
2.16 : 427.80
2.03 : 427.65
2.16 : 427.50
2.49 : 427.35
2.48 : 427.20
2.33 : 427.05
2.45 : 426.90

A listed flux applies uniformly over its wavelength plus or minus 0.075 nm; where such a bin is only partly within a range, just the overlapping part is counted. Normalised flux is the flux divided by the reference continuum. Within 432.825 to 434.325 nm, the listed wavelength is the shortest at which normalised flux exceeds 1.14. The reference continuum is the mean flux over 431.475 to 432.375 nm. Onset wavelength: 433.65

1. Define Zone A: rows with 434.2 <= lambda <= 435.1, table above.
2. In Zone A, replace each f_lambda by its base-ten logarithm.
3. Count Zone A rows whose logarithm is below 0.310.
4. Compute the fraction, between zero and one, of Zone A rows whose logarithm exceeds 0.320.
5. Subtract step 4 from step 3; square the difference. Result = 13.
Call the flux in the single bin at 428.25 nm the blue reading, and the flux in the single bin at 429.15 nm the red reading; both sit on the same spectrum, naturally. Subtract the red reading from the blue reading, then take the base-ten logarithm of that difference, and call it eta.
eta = -0.5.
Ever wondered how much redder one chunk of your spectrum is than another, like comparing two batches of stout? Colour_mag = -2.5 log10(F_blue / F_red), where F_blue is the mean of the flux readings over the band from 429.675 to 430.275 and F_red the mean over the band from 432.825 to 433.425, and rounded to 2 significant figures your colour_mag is -0.20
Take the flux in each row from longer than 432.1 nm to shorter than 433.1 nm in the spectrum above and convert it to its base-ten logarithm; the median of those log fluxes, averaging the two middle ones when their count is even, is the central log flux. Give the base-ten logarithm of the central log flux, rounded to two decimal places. -0.57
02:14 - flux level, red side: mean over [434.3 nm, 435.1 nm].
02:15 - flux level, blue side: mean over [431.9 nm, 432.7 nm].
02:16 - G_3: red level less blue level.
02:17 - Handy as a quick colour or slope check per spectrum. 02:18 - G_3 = 0.04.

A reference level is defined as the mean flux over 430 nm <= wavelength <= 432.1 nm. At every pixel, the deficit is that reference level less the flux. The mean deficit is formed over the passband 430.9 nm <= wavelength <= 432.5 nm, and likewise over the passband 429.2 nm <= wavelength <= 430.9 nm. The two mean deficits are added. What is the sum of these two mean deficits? 0.06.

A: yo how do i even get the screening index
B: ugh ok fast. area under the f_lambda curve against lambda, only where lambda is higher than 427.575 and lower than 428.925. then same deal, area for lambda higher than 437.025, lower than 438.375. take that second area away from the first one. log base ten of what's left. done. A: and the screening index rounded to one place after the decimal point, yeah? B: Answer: -1.3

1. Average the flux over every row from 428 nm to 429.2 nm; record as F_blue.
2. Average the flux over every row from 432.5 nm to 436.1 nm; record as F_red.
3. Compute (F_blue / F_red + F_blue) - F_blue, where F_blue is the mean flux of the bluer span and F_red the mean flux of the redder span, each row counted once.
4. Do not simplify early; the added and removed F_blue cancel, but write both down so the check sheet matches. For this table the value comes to 1.04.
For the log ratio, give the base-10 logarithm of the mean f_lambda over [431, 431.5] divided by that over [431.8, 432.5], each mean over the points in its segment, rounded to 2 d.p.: 0.05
